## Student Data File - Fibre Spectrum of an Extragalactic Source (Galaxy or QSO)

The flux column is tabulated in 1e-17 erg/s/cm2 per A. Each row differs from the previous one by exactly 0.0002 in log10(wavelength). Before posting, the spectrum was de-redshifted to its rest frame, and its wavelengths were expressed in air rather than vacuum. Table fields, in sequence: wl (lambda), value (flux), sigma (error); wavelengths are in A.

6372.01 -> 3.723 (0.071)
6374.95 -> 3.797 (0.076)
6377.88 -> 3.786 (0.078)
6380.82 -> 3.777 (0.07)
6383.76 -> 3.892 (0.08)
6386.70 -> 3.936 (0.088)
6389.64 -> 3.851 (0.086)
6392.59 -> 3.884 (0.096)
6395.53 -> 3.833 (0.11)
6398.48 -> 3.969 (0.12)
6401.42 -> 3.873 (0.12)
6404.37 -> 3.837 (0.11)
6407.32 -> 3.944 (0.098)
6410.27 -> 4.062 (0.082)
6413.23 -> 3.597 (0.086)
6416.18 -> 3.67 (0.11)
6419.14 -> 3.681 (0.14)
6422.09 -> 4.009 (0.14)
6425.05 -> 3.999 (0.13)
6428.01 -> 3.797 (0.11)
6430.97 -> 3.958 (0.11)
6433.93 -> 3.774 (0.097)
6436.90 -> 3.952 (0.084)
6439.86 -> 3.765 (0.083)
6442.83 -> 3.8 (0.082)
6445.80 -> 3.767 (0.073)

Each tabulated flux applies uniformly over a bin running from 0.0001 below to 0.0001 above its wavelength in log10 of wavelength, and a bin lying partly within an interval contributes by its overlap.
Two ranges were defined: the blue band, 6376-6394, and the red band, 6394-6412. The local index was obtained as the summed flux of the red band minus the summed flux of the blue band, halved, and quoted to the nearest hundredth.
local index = 0.20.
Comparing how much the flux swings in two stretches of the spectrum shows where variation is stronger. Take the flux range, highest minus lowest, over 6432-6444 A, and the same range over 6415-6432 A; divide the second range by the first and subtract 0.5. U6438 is 1.3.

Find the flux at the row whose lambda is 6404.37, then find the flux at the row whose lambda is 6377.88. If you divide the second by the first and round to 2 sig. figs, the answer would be 0.99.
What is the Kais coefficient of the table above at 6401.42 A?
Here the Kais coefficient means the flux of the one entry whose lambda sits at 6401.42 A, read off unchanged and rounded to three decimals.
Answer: 3.873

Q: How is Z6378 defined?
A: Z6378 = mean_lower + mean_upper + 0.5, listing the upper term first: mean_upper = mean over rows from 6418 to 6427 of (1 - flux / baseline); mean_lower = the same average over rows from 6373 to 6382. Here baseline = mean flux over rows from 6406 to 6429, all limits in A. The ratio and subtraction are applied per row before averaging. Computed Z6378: 0.502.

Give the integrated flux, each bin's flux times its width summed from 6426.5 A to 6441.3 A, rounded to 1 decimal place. 57.0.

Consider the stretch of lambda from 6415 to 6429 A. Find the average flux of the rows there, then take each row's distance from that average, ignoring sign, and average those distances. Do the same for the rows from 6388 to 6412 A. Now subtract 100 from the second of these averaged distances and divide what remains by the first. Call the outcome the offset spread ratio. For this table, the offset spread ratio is -723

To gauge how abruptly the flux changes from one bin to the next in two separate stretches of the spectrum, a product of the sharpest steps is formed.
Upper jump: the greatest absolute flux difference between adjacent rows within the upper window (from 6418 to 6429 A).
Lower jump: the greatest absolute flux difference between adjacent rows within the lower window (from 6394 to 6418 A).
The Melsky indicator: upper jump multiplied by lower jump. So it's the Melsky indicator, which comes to 0.15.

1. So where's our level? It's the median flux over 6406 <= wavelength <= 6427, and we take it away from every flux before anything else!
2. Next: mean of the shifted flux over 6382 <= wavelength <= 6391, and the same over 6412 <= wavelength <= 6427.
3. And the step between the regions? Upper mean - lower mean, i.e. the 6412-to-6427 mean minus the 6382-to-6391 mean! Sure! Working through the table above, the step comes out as -0.10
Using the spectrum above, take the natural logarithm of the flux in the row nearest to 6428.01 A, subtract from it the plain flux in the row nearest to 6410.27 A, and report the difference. -2.73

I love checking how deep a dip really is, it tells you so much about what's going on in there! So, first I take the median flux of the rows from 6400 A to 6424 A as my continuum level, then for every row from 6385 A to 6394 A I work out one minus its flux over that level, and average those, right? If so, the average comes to -0.009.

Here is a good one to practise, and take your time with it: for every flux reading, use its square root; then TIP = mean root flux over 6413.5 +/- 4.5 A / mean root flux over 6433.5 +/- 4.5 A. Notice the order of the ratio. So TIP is 0.984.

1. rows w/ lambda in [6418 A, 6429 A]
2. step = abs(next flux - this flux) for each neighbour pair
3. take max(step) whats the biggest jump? 0.33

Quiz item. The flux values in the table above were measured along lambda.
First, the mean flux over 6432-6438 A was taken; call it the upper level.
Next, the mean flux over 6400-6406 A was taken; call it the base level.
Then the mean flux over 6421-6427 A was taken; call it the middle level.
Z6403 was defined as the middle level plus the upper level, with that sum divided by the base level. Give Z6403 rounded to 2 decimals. 2.04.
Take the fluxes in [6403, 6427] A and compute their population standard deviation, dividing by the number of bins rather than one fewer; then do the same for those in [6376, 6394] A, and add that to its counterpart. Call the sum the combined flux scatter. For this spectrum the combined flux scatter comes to 0.23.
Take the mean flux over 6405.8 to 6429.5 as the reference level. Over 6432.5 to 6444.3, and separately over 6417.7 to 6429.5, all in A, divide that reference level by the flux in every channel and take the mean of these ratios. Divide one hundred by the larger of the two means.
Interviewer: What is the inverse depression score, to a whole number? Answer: 99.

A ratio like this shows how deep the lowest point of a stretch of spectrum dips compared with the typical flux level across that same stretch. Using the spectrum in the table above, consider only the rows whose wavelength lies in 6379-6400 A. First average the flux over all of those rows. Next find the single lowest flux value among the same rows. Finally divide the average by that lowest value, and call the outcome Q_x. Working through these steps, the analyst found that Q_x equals 1.03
